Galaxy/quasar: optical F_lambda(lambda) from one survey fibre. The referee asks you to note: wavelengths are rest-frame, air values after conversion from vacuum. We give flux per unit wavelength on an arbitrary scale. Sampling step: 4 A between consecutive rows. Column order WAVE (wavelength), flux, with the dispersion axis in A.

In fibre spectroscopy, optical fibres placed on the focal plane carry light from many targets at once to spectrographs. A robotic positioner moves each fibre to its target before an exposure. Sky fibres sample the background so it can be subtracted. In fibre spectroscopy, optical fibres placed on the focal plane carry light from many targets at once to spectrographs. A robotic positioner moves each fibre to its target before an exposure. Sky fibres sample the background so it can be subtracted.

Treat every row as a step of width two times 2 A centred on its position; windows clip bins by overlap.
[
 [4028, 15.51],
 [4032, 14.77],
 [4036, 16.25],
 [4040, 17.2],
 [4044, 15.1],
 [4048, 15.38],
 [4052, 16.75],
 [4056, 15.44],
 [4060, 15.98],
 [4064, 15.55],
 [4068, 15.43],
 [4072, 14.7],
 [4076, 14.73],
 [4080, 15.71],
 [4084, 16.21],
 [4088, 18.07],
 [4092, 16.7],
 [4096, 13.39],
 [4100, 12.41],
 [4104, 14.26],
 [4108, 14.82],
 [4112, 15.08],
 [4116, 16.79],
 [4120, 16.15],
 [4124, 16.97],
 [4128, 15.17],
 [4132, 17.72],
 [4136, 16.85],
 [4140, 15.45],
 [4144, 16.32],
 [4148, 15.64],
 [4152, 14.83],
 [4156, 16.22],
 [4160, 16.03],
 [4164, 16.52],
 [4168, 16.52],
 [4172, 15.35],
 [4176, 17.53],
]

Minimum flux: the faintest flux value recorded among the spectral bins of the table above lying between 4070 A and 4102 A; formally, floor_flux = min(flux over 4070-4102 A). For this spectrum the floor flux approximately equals 12.41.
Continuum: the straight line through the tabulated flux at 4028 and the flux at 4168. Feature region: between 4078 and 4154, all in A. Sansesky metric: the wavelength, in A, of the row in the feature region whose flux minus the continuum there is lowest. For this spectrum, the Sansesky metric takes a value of 4100 A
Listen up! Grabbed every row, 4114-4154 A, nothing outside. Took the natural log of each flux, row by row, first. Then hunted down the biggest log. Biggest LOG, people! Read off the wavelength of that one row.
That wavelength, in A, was 4132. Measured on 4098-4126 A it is 4124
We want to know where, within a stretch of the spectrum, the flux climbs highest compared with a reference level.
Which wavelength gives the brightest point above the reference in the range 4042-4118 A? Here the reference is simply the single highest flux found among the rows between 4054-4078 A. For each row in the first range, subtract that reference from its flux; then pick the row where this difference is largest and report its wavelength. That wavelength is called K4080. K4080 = 4088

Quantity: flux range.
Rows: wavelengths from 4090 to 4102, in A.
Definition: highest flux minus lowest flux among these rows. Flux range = 4.3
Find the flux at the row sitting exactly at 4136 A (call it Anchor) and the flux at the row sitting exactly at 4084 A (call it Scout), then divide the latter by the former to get 0.96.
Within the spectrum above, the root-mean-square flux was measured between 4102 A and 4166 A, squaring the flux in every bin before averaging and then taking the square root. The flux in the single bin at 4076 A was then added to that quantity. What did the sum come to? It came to 30.7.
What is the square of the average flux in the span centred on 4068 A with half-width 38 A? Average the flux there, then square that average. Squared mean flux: 239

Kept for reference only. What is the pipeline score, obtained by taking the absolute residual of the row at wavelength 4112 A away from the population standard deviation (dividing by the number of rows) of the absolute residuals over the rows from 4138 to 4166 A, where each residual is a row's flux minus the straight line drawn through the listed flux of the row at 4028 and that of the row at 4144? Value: -0.5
